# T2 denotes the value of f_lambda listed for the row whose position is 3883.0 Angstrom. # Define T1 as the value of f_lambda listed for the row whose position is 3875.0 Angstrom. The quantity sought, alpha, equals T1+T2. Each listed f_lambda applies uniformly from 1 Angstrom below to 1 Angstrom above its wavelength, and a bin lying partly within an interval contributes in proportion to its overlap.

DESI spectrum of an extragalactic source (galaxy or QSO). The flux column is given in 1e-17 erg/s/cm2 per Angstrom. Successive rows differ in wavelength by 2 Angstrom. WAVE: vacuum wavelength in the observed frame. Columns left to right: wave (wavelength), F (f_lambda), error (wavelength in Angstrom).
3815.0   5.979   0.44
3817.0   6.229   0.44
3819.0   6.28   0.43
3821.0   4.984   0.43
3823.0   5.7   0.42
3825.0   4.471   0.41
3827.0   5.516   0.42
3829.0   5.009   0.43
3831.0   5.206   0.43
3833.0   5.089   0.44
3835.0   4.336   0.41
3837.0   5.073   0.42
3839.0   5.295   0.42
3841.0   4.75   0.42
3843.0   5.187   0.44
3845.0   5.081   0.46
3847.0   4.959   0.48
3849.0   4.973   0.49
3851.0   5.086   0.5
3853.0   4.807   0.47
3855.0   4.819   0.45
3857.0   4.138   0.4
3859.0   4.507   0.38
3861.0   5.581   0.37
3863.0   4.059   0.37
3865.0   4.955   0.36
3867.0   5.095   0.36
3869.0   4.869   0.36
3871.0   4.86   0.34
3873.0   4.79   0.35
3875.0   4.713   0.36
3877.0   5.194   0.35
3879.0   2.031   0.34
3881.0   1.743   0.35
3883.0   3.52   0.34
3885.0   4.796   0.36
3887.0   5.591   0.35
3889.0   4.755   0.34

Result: 8.2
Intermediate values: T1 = 4.713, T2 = 3.52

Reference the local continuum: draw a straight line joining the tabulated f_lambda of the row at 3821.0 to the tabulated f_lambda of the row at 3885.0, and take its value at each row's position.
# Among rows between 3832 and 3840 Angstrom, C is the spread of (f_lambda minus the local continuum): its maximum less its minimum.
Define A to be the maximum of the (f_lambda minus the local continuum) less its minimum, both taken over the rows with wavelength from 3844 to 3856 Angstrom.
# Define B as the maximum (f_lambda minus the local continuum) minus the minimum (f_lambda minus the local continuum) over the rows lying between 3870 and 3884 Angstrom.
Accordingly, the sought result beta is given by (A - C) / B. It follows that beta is -0.2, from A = 0.3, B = 3.4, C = 1.0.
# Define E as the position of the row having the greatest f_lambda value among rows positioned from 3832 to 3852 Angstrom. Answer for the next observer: 3839.0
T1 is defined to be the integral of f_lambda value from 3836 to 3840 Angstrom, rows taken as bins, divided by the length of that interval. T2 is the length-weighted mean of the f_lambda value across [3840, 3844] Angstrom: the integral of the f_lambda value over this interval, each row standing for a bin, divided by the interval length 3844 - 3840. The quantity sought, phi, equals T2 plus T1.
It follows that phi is 10.2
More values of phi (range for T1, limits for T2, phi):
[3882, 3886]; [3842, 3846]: 9.3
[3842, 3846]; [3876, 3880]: 8.7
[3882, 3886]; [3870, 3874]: 9.0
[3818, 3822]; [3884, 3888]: 10.8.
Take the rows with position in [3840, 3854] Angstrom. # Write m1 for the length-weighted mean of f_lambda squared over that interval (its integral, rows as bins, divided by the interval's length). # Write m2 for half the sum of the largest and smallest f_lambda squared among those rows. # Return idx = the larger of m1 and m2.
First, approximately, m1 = 24.8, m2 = 24.7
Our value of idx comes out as 24.8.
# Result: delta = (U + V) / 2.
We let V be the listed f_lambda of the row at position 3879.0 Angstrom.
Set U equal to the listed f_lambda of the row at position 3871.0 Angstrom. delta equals 3.4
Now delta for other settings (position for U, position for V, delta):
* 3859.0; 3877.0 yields 4.9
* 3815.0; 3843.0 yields 5.6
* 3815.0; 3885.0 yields 5.4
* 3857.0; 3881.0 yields 2.9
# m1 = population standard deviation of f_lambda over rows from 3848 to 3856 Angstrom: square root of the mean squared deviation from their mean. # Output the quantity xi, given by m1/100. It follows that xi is 0.001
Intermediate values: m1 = 0.1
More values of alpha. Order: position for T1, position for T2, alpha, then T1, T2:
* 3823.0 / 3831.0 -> 10.9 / 5.7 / 5.206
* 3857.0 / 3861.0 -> 9.7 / 4.138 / 5.581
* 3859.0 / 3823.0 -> 10.2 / 4.507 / 5.7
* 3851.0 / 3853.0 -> 9.9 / 5.086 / 4.807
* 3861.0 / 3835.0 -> 9.9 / 5.581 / 4.336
